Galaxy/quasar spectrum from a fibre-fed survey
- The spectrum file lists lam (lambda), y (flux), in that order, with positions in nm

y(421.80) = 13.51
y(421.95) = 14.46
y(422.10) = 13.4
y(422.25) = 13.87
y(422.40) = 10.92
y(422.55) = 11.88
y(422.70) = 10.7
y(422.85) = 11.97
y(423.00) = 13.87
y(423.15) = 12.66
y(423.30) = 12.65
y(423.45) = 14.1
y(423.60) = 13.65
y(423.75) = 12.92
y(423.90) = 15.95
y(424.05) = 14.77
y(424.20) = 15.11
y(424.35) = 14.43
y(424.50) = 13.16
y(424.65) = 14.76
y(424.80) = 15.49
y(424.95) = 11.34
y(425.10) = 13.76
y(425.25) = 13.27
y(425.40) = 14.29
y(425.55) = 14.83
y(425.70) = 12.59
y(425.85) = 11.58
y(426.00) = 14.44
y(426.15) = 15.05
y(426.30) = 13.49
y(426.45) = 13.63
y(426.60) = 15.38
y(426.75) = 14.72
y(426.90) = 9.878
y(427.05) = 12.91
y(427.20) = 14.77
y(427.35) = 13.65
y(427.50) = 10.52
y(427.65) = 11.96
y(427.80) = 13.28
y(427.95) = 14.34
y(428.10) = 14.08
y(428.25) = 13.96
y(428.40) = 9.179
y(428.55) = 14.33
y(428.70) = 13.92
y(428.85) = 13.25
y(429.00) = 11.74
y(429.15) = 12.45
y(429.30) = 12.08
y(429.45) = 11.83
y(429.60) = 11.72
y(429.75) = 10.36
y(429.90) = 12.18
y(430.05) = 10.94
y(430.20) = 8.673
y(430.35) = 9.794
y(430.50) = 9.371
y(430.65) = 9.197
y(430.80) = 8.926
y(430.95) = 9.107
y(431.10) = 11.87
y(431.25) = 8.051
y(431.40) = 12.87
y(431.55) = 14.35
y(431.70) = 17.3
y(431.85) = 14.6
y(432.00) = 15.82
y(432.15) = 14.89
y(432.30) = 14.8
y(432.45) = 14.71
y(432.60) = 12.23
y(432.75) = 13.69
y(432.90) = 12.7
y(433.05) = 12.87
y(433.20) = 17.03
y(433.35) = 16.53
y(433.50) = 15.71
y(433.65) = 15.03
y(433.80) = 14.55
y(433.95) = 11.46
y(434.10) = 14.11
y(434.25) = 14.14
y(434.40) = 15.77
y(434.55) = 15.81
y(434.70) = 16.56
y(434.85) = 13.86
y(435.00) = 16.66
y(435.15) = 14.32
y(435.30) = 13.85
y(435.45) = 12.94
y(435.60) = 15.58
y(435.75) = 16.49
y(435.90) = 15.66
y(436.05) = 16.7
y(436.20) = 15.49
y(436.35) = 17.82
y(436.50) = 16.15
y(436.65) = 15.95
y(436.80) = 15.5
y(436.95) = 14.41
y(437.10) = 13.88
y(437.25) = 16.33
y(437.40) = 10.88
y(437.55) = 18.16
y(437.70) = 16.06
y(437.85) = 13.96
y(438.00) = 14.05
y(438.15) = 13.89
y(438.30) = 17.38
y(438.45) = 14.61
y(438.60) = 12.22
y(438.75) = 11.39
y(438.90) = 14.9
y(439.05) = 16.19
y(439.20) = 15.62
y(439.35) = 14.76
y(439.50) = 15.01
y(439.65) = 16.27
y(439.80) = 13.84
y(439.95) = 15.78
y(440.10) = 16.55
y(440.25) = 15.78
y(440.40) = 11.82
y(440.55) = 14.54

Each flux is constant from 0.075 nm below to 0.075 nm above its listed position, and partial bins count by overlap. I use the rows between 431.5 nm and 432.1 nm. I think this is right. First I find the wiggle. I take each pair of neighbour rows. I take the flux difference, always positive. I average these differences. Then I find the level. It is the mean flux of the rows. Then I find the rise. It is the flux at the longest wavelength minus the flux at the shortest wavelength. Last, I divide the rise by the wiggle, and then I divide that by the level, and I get 0.041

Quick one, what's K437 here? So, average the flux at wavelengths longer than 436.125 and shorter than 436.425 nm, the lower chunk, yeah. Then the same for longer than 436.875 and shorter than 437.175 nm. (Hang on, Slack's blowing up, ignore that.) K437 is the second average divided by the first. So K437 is 0.85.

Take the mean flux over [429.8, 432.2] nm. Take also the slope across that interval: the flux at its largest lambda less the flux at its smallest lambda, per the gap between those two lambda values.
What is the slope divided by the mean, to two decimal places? 0.10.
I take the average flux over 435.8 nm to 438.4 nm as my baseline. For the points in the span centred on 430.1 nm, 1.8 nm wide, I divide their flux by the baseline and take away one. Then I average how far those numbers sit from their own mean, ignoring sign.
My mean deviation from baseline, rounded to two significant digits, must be 0.076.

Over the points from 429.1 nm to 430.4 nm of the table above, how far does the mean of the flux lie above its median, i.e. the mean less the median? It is -0.61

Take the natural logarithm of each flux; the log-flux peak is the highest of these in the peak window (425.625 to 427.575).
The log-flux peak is 2.73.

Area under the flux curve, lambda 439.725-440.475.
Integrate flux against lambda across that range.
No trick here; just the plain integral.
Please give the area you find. 11.1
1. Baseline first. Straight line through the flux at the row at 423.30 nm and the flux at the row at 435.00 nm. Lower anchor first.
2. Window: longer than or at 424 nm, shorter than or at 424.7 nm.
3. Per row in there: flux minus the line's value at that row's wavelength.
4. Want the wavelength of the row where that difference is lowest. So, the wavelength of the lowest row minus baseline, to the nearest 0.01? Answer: 424.50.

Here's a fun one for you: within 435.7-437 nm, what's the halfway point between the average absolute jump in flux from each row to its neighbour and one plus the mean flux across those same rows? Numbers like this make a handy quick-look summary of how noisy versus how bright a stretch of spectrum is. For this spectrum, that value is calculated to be 9.1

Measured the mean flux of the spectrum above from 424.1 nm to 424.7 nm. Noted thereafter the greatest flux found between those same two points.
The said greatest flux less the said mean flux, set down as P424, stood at 0.74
